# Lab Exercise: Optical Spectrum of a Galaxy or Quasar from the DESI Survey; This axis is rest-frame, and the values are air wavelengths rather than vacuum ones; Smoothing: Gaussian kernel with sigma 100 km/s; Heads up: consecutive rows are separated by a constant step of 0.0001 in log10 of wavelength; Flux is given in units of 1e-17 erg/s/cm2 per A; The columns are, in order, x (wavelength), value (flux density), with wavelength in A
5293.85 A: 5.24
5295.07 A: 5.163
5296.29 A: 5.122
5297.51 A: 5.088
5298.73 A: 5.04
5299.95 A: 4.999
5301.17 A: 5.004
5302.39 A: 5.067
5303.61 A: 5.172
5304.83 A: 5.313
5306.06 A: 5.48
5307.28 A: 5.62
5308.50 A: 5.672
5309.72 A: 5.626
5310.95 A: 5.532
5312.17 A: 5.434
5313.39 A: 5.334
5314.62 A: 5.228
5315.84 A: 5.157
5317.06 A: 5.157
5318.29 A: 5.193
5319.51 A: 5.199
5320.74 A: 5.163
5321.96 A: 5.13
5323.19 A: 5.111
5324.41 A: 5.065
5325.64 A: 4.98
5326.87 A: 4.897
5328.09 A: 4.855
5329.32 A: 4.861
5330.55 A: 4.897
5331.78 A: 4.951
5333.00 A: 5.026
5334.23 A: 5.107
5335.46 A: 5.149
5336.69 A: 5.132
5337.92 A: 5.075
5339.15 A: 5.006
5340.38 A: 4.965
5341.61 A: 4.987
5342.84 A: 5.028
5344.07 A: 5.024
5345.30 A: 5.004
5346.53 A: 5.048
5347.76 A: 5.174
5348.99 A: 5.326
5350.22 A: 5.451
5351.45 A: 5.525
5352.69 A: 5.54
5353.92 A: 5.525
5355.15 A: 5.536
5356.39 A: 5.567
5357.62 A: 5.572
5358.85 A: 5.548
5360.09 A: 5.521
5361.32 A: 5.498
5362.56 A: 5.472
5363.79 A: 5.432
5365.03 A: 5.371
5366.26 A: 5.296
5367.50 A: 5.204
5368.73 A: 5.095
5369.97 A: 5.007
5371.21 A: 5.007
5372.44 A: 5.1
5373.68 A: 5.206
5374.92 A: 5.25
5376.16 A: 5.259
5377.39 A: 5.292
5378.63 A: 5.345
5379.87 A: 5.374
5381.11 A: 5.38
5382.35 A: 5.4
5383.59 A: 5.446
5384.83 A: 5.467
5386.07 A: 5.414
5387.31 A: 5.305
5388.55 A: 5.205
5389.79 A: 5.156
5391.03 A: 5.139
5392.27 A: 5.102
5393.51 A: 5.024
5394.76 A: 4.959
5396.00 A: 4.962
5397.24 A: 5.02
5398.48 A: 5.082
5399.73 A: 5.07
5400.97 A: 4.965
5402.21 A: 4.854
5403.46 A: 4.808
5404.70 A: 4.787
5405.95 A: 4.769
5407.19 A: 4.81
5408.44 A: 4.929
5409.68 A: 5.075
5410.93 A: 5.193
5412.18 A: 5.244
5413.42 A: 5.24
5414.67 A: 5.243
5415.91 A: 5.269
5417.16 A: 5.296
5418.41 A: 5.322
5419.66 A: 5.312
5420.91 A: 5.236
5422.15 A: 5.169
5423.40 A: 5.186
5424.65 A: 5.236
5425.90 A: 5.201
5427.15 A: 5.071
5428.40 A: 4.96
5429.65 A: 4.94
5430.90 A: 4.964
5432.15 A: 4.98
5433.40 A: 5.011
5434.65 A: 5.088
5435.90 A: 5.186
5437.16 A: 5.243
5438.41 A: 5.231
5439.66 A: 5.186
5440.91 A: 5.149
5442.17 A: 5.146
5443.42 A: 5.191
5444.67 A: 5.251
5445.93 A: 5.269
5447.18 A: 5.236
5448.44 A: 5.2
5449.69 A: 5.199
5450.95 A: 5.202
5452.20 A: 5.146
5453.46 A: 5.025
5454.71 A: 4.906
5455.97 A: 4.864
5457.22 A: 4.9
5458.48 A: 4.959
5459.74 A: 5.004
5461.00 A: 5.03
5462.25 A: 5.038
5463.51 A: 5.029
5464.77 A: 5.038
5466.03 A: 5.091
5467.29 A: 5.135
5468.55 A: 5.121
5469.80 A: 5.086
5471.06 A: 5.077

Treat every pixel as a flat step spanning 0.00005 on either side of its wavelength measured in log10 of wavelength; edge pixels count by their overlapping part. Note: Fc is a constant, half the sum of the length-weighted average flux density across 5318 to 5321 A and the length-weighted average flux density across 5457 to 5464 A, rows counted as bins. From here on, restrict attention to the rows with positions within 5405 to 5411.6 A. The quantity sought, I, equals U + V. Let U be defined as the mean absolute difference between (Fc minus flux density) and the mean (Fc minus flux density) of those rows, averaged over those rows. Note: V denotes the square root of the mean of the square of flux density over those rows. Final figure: 5.1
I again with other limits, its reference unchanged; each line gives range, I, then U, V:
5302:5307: 5.4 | 0.14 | 5.26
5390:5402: 5.1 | 0.06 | 5.04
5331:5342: 5.1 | 0.06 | 5.04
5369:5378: 5.3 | 0.10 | 5.16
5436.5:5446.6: 5.2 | 0.04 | 5.21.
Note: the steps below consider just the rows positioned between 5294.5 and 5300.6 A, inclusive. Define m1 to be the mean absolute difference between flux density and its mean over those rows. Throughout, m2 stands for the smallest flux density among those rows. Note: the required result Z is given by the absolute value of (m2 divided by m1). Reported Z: 99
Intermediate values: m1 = 0.05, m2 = 4.999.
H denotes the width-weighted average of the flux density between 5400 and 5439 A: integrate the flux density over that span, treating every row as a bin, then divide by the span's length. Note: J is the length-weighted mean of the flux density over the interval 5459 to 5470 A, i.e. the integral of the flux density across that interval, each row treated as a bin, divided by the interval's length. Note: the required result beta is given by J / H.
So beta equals 0.99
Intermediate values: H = 5.09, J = 5.06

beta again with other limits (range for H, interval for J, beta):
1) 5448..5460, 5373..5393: 1.05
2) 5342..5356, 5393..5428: 0.96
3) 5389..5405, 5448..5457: 1.01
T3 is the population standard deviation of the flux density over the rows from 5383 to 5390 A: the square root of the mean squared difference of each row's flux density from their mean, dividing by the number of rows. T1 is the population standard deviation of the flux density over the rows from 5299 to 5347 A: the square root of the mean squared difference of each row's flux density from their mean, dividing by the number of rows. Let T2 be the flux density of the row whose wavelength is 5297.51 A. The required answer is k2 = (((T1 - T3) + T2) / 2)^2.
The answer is 6.7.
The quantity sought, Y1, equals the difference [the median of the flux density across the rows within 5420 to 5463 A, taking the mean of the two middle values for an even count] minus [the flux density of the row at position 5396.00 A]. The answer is 0.19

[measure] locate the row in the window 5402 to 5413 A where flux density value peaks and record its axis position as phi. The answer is 5412.18 A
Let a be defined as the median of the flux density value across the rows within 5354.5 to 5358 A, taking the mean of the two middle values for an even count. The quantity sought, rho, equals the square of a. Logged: 31.0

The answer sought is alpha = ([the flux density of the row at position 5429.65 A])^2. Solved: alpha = 24.4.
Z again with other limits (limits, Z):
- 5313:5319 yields 96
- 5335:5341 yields 78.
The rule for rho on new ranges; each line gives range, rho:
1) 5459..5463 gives 25.3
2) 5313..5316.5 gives 27.3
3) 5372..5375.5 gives 27.1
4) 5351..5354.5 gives 30.5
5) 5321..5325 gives 26.1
